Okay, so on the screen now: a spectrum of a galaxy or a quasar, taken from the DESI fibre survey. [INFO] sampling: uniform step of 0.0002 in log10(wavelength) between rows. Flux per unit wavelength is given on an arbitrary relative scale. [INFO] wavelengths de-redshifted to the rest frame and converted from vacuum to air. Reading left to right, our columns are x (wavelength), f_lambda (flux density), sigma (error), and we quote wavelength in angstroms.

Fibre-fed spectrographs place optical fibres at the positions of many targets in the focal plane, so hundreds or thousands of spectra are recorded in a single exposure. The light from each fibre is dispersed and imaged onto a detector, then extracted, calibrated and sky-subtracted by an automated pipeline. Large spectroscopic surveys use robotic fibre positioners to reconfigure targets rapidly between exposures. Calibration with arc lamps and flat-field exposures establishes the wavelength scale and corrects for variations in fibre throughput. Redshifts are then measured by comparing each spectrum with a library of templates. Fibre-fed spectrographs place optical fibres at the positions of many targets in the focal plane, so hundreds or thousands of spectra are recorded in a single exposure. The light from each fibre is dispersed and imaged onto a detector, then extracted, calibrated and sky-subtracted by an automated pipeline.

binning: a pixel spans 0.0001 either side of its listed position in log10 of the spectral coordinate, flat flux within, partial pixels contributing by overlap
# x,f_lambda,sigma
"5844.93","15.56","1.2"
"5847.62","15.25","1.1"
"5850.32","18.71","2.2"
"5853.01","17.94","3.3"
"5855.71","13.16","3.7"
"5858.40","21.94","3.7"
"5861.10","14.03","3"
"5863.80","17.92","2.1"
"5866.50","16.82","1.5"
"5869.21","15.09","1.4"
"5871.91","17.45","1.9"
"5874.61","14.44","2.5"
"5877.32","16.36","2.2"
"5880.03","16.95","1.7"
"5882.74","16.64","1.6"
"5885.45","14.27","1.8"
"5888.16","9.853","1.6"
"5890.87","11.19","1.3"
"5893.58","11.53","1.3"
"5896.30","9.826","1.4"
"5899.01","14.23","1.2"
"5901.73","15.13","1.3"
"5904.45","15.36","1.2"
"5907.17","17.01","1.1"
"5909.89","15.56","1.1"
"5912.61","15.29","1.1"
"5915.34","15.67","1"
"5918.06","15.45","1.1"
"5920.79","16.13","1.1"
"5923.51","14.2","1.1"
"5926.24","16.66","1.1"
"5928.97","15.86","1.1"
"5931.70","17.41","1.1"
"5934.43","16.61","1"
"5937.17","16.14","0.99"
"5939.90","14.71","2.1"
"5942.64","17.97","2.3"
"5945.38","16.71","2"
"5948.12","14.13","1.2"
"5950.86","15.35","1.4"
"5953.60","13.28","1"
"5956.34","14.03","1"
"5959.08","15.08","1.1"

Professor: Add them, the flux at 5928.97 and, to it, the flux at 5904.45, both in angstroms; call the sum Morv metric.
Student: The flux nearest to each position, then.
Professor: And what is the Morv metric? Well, 31.2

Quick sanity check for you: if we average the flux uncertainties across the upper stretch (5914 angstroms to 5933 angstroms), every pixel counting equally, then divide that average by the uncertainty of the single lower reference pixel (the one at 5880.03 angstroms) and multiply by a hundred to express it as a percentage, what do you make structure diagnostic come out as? 64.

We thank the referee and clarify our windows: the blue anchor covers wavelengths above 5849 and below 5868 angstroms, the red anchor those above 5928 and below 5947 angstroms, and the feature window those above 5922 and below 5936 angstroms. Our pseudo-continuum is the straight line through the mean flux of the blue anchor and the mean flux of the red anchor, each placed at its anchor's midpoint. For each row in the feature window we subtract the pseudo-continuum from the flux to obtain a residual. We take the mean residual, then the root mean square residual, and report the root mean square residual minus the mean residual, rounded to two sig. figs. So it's 1.6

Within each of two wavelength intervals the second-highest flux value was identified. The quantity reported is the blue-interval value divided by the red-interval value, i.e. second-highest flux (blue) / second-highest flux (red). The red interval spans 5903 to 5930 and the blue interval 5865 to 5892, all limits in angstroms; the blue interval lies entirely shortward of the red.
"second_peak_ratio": 1.02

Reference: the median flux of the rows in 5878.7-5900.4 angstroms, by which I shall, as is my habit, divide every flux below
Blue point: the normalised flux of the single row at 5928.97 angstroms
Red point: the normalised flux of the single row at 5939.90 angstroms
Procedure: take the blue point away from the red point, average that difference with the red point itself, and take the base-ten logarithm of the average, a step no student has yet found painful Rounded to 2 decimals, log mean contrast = -0.28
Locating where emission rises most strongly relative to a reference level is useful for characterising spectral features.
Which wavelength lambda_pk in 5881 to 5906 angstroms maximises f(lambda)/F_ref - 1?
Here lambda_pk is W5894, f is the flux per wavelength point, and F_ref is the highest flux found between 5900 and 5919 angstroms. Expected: 5882.74 angstroms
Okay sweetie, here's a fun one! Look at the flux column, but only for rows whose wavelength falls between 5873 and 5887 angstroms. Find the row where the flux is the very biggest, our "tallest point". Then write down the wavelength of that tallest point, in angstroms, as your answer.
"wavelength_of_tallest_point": 5880.03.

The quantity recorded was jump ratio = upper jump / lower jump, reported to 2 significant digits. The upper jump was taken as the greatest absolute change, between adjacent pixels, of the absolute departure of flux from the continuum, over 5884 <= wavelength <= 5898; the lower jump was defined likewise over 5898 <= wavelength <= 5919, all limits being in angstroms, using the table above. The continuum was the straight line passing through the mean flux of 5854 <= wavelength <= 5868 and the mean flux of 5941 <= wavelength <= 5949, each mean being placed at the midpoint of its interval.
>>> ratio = 4.8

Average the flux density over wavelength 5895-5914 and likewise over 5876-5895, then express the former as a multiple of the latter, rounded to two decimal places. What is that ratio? 1.06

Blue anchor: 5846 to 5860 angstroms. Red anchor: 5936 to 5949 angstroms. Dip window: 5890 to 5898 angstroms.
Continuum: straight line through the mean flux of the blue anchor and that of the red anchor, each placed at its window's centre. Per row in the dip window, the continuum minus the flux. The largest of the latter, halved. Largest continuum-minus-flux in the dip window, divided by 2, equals 3.4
